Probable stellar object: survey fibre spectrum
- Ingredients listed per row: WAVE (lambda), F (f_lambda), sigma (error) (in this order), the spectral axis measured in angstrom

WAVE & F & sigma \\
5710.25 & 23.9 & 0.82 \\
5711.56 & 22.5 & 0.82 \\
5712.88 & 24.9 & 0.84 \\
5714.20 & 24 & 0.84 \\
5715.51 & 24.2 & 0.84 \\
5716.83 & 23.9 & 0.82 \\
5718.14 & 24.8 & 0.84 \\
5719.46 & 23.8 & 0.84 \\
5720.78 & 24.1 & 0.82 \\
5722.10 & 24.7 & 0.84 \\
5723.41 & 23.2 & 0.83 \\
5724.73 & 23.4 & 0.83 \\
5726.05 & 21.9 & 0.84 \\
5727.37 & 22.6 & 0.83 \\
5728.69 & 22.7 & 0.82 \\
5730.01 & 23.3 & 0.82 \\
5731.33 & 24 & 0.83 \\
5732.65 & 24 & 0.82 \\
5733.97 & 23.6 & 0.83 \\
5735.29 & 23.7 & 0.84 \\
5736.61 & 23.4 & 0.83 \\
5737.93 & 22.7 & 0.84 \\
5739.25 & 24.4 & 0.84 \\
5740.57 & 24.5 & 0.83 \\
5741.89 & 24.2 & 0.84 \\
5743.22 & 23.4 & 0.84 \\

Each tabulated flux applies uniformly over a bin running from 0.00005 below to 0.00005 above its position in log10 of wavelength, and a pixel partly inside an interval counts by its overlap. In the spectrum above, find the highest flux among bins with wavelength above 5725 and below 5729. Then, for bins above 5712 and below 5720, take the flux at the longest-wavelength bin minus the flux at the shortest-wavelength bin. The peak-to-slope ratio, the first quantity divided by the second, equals -21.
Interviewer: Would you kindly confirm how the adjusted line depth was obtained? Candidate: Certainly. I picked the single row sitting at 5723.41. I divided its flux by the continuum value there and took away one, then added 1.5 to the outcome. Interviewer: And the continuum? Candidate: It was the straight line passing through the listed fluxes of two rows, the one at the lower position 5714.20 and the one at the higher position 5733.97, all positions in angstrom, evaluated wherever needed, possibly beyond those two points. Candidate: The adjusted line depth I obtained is 1.47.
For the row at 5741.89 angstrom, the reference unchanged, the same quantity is 1.53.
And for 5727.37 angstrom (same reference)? 1.45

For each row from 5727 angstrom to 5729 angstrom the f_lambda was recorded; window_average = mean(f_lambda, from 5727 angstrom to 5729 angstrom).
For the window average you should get 22.6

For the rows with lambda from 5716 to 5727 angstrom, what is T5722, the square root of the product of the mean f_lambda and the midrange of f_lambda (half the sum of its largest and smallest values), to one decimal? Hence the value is 23.5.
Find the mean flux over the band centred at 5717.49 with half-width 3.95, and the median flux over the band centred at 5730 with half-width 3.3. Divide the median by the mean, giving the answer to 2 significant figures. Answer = 0.97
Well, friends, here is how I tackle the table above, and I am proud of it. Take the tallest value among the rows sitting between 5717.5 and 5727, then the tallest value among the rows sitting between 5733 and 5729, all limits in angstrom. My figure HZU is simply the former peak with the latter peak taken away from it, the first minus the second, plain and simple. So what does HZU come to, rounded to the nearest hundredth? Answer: 0.80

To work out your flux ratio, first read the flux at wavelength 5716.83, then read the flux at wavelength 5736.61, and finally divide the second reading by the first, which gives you 0.98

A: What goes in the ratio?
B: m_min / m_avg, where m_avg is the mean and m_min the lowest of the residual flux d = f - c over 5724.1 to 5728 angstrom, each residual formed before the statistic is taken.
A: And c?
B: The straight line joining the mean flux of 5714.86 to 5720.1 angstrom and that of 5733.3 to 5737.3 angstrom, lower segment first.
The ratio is 2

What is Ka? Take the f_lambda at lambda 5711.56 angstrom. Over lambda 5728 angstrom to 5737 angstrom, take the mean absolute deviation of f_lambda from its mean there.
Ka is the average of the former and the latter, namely 11.4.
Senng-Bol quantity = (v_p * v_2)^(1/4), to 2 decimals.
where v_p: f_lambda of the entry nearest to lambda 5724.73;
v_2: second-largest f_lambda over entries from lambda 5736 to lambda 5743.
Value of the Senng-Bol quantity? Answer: 4.89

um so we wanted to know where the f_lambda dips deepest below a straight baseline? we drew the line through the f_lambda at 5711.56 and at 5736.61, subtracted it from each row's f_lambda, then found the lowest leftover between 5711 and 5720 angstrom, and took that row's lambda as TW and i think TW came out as 5711.56 angstrom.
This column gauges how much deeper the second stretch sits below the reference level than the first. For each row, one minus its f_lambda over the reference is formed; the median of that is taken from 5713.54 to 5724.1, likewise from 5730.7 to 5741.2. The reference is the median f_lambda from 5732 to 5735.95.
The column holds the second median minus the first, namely 0.01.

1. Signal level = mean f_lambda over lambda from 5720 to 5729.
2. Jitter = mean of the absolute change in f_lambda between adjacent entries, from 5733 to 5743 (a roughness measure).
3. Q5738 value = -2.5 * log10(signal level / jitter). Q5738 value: -4.10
